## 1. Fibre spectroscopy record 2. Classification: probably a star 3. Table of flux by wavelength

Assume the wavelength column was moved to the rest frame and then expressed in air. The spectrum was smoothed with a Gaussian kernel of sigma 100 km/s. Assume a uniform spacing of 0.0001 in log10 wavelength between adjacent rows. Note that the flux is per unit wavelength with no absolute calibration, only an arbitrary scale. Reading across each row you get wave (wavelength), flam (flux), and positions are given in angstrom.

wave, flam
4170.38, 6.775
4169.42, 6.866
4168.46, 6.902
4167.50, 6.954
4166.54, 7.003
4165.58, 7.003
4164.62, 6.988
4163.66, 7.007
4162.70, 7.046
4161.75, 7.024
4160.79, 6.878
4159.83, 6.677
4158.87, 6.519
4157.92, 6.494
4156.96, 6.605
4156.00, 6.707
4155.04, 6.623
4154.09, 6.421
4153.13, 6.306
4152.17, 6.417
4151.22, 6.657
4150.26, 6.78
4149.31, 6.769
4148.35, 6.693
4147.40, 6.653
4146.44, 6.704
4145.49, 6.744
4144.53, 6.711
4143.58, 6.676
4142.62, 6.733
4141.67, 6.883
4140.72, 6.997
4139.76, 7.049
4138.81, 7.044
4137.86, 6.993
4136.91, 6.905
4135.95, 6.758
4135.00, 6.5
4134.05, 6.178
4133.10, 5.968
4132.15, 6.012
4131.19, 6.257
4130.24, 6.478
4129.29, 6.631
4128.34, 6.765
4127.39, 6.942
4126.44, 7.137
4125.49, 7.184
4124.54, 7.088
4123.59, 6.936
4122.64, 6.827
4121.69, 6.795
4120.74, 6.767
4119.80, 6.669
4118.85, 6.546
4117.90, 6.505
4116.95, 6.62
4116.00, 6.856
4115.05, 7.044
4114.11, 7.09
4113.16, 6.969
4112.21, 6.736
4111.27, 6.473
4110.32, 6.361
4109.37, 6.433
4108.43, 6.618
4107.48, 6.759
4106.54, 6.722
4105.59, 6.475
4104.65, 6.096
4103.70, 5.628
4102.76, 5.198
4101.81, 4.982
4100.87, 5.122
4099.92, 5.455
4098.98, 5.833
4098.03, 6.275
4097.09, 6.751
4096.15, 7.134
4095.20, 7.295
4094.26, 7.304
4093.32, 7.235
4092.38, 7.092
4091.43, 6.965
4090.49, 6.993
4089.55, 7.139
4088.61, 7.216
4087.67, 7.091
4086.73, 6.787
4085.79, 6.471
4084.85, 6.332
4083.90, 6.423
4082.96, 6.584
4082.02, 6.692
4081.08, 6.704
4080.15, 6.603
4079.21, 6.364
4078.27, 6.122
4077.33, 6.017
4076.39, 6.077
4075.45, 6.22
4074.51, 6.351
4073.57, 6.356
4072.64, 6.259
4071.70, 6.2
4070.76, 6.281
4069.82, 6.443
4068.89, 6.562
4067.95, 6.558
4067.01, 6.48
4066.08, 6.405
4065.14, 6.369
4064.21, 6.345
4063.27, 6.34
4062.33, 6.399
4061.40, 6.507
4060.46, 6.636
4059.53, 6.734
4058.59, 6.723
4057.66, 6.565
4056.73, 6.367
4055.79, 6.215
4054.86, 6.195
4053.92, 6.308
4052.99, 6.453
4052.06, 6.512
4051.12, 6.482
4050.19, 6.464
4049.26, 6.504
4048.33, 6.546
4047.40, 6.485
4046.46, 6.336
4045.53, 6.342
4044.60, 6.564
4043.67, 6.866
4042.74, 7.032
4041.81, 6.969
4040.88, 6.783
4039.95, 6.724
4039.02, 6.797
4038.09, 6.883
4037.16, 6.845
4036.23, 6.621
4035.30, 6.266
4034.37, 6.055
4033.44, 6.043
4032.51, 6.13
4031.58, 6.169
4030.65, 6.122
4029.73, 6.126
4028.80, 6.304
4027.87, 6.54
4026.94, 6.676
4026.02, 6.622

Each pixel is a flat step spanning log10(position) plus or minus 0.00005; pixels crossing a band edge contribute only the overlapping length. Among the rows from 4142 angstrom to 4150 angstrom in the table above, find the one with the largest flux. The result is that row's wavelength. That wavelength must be 4149.31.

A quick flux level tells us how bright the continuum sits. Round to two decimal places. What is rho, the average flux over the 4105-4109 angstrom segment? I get 6.64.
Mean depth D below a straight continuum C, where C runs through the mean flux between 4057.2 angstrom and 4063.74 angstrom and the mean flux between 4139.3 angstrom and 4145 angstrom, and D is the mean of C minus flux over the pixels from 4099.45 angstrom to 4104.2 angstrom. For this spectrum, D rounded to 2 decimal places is 1.42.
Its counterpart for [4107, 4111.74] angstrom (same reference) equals 0.20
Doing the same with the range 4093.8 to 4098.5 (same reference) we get -0.27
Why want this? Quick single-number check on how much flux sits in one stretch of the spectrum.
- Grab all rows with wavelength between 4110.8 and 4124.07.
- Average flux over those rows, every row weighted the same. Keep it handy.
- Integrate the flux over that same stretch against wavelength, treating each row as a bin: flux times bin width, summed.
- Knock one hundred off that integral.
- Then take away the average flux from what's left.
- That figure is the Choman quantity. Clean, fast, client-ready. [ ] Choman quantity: -17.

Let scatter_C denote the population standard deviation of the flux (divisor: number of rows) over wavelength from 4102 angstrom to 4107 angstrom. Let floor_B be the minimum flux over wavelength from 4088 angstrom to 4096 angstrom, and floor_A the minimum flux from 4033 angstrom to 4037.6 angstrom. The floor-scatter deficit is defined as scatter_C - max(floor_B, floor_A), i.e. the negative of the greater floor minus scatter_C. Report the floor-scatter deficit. -6.41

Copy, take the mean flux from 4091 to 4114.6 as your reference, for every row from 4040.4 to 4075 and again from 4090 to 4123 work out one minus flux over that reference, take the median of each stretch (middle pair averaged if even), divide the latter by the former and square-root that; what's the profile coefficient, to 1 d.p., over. 3.4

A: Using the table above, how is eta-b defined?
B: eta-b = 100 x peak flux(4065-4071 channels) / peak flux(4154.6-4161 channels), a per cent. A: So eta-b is 95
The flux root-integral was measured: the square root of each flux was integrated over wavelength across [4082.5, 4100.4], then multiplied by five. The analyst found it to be 232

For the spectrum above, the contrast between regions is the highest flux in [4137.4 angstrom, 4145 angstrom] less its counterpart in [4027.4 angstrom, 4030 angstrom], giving 0.5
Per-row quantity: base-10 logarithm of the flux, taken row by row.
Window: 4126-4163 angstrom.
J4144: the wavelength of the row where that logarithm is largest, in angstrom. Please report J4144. 4126.44 angstrom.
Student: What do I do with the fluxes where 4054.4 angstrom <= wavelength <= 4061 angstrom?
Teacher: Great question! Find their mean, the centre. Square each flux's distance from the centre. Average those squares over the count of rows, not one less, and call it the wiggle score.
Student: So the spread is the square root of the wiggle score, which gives 0.21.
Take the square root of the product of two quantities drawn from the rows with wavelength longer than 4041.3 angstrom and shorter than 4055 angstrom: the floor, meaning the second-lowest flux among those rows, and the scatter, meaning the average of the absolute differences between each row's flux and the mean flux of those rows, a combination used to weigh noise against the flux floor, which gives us 1.04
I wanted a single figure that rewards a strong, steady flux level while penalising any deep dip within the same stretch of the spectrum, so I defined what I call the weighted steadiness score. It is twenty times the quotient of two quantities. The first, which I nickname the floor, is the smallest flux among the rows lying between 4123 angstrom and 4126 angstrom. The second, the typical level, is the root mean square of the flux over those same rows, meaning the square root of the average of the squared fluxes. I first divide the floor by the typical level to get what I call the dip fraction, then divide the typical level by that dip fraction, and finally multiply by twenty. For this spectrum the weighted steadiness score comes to 144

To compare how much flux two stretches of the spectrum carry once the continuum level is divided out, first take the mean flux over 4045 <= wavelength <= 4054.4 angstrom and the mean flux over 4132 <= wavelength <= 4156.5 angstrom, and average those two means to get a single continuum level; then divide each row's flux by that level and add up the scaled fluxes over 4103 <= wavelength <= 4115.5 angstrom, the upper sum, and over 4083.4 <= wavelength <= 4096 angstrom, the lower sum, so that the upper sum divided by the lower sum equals 0.95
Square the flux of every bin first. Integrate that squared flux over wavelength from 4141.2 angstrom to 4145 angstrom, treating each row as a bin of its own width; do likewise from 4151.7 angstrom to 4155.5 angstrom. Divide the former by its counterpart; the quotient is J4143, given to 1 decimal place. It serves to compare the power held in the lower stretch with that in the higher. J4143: 1.1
